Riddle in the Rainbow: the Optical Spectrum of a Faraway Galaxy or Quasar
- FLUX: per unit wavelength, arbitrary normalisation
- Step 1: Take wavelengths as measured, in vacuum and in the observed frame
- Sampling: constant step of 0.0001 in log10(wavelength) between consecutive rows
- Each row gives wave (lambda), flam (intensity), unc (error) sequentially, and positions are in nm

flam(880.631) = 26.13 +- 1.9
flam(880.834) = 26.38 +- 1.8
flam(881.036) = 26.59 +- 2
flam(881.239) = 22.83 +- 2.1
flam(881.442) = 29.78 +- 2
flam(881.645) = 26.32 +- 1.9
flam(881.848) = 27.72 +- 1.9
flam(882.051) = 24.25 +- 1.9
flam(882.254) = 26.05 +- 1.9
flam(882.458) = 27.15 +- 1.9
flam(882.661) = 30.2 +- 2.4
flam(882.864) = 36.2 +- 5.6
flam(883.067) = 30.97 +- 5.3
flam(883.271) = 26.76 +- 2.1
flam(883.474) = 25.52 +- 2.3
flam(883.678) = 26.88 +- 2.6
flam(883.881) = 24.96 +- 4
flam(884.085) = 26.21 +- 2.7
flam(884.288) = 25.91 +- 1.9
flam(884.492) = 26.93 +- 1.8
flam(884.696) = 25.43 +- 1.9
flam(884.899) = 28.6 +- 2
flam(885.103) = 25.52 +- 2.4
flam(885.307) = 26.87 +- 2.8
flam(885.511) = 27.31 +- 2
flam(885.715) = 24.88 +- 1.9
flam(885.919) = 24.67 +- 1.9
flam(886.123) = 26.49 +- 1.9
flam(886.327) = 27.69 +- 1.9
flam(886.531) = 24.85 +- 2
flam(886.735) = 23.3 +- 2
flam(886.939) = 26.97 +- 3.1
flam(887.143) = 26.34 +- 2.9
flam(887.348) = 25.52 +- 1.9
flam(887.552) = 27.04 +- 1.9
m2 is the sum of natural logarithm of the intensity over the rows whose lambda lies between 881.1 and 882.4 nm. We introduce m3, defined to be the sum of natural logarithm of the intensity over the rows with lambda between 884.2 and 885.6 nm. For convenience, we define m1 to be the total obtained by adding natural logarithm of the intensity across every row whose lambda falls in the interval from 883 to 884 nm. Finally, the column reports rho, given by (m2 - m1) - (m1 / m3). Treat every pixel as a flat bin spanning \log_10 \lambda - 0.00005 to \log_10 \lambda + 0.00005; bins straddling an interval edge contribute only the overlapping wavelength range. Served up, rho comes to 2.4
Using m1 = 16.5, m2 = 20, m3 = 23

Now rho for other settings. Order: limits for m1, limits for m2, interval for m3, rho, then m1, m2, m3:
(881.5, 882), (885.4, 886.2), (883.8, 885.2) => 6.1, 6.6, 13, 23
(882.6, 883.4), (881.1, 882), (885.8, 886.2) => -2.7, 13.7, 13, 6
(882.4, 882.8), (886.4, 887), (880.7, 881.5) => 2.4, 6.7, 10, 13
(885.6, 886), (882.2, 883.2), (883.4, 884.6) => 10.2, 6.4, 17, 20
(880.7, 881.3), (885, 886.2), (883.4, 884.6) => 9.4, 9.7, 20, 20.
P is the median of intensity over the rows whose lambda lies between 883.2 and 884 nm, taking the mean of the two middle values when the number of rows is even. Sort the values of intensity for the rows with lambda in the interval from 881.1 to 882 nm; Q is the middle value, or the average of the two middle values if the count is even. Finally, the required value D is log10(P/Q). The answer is -0.014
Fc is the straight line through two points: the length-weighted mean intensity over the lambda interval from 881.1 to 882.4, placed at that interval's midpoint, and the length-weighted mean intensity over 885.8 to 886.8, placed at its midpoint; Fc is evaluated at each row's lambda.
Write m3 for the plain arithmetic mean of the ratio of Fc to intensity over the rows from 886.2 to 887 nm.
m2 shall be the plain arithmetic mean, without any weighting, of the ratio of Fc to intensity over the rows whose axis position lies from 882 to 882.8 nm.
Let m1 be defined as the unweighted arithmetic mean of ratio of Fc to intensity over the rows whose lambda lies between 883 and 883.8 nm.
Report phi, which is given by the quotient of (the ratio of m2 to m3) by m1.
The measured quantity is 1.04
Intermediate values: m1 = 0.95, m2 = 0.98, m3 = 0.99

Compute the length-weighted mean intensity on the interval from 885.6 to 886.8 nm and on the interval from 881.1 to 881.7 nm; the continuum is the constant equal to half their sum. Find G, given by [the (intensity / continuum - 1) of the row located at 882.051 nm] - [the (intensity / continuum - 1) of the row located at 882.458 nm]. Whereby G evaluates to -0.11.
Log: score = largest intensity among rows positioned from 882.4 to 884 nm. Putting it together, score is 36.2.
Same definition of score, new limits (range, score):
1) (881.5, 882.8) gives 30.2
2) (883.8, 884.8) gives 26.93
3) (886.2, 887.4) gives 27.69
